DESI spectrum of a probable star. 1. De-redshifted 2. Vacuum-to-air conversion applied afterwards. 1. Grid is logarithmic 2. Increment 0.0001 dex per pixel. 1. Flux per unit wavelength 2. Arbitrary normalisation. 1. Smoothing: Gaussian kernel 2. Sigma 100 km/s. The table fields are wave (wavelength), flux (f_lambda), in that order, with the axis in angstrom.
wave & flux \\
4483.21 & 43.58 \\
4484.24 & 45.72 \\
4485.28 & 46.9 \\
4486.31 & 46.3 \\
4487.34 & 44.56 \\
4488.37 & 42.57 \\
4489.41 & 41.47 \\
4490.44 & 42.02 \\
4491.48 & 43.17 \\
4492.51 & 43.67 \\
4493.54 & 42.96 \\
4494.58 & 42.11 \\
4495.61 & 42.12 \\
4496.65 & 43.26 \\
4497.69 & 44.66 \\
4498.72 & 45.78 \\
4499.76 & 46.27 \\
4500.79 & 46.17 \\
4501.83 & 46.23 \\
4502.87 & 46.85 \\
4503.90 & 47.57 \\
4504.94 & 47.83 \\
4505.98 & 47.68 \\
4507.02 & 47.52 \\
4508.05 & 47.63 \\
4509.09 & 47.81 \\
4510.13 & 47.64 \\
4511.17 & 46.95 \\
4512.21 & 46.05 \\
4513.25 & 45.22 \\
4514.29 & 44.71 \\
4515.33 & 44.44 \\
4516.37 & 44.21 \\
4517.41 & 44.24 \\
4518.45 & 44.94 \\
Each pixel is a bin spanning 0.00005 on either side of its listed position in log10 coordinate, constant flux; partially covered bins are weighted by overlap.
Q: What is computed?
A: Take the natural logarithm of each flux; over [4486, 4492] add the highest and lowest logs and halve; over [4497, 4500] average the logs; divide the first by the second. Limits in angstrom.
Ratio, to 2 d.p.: 0.99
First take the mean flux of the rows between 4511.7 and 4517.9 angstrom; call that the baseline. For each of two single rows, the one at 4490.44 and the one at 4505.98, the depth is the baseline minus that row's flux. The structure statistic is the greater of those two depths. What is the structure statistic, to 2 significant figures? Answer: 2.8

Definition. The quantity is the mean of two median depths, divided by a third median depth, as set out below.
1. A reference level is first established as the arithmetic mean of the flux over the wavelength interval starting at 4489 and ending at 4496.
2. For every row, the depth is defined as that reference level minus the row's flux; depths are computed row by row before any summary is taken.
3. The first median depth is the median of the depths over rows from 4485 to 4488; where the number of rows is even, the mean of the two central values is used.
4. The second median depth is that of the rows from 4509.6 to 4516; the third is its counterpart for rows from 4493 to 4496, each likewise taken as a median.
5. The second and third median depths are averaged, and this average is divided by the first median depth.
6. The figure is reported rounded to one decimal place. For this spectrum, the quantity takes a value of 0.4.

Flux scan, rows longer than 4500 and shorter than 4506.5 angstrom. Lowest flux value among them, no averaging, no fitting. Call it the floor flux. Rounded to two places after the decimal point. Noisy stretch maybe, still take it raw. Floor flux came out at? 46.17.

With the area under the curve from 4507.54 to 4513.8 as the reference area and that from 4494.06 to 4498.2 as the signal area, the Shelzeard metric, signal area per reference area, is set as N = 0.61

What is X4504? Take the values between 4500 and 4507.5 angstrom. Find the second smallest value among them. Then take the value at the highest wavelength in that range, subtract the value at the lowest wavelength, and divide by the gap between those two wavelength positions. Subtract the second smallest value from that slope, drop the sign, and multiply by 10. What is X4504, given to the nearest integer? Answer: 460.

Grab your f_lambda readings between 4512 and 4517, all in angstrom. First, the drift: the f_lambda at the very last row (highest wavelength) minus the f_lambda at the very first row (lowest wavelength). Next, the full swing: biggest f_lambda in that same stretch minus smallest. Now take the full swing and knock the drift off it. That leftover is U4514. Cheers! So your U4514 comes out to 4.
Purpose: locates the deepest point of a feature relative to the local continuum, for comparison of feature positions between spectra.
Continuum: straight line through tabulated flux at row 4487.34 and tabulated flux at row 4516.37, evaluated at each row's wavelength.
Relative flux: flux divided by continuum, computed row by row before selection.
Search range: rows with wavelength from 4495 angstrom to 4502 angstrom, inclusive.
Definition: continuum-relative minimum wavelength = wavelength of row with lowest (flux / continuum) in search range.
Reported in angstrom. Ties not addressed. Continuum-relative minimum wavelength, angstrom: 4495.61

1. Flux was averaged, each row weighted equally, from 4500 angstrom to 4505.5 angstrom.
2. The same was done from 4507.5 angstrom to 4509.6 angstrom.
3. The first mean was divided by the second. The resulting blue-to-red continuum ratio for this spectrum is 0.98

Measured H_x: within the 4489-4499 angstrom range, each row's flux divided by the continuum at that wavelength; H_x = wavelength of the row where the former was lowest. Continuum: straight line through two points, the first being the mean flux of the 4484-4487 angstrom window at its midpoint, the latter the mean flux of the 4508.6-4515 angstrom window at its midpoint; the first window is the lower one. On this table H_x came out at 4489.41 angstrom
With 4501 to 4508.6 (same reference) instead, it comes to 4501.83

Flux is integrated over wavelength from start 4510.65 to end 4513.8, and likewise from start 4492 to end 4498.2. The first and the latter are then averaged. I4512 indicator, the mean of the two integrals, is 206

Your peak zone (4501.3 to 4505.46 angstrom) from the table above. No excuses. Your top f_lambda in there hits 47.83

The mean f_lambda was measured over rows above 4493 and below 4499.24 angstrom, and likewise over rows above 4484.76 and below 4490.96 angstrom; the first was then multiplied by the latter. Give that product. 1912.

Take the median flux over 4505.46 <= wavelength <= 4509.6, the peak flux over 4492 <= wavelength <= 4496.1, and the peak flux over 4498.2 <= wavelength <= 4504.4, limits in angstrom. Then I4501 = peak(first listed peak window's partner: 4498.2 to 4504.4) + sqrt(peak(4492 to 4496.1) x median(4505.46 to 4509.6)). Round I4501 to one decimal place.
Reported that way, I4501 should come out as 93.2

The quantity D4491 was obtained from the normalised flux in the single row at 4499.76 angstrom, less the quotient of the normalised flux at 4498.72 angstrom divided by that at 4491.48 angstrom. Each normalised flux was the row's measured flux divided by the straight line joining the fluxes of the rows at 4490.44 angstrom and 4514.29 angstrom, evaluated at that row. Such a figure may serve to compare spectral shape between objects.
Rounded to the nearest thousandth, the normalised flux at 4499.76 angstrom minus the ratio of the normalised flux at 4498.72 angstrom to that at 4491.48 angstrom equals 0.034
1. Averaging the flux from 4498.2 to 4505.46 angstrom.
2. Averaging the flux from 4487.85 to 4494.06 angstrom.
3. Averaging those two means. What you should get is 44.7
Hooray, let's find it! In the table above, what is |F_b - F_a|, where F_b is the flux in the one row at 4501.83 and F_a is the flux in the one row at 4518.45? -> 1.3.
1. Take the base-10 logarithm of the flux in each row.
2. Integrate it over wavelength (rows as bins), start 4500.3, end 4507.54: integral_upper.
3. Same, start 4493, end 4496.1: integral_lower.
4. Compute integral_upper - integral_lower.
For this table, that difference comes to 7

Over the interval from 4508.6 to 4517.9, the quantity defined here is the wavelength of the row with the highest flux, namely 4509.09 angstrom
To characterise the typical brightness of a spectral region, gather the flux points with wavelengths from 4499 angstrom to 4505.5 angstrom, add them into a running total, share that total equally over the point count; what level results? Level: 46.8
